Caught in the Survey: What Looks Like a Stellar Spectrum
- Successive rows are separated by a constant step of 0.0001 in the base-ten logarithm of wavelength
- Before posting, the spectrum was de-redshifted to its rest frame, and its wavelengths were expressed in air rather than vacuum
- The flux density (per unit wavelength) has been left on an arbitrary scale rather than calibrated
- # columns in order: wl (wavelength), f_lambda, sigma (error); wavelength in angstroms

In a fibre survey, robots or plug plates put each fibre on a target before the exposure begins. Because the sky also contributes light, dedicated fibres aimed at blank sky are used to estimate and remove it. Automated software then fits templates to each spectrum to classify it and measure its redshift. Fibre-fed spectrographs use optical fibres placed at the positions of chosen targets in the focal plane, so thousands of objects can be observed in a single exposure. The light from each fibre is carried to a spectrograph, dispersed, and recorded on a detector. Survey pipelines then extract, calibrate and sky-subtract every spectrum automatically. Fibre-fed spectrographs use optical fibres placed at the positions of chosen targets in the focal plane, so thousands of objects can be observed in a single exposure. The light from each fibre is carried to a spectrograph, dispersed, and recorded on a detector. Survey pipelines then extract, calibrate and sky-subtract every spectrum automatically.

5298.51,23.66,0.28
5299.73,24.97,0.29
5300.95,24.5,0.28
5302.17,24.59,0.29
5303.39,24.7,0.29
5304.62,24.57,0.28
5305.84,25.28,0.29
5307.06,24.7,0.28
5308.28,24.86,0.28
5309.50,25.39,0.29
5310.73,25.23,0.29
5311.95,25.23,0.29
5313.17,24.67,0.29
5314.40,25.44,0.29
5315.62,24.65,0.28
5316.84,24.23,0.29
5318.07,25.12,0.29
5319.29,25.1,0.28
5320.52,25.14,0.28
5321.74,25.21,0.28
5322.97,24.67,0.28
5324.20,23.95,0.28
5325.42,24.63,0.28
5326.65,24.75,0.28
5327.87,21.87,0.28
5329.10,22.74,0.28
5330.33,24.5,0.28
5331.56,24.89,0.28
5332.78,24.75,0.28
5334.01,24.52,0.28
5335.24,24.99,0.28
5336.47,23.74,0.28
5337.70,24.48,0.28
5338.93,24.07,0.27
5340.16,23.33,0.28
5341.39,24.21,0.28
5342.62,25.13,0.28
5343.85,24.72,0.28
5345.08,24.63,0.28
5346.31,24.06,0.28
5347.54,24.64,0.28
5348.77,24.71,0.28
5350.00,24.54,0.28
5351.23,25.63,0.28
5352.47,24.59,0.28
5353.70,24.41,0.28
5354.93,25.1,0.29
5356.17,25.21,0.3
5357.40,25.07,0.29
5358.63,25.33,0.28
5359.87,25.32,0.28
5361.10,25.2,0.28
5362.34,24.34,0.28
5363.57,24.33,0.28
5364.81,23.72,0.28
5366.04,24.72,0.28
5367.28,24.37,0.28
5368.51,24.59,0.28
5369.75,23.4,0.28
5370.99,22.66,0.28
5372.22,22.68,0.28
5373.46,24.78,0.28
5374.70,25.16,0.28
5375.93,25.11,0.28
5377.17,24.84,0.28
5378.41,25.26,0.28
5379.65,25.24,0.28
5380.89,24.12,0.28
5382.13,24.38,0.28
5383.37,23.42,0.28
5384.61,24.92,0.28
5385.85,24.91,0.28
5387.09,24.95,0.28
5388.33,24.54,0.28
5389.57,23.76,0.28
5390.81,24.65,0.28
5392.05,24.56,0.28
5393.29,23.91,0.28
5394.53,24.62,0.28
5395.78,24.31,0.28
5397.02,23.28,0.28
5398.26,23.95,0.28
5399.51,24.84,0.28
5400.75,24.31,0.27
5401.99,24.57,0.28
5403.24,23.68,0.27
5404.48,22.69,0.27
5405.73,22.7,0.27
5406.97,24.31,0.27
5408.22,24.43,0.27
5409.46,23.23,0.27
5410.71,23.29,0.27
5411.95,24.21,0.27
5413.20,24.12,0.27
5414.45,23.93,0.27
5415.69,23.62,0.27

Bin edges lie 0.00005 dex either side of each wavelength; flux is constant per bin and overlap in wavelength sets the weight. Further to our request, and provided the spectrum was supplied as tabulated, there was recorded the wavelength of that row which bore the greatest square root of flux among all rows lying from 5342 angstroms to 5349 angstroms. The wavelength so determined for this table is 5342.62 angstroms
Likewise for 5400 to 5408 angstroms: 5401.99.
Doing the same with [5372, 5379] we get 5378.41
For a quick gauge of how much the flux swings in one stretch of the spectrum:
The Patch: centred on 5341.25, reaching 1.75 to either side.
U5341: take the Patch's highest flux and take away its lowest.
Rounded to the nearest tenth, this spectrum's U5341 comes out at 1.8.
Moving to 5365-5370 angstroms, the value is 1.3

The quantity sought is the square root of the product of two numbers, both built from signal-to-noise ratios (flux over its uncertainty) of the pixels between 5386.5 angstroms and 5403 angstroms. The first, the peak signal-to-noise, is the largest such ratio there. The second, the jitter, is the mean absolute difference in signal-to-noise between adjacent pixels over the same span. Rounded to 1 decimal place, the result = 14.1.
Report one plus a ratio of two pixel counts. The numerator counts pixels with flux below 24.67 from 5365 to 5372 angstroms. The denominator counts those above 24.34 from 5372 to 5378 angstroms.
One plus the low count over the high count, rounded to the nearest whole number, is 2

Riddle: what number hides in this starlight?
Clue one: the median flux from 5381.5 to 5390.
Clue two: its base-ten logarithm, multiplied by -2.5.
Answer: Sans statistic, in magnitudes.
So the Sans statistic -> -3.475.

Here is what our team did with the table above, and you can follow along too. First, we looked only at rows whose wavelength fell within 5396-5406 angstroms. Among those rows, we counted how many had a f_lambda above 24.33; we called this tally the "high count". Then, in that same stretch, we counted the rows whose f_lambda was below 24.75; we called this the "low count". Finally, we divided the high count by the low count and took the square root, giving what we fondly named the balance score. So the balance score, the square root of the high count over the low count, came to 0.53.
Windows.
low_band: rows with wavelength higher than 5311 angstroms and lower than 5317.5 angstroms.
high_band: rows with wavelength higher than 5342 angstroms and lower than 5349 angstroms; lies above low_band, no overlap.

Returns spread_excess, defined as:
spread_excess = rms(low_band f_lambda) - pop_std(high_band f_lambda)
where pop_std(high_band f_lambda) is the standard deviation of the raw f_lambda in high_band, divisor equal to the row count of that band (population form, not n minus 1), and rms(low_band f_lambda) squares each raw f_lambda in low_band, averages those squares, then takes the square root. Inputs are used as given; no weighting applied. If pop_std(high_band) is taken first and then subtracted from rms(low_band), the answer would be 24.5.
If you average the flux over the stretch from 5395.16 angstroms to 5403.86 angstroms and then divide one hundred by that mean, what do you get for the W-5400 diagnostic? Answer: 4.14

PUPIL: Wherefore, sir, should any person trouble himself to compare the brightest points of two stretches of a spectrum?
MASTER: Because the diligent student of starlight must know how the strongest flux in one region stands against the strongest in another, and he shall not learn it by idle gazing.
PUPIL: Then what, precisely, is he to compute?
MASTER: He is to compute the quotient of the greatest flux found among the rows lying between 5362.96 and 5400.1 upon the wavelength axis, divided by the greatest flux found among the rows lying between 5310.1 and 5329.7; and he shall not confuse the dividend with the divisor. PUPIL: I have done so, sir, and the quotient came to 0.99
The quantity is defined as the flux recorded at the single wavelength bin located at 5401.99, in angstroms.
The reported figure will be 24.57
